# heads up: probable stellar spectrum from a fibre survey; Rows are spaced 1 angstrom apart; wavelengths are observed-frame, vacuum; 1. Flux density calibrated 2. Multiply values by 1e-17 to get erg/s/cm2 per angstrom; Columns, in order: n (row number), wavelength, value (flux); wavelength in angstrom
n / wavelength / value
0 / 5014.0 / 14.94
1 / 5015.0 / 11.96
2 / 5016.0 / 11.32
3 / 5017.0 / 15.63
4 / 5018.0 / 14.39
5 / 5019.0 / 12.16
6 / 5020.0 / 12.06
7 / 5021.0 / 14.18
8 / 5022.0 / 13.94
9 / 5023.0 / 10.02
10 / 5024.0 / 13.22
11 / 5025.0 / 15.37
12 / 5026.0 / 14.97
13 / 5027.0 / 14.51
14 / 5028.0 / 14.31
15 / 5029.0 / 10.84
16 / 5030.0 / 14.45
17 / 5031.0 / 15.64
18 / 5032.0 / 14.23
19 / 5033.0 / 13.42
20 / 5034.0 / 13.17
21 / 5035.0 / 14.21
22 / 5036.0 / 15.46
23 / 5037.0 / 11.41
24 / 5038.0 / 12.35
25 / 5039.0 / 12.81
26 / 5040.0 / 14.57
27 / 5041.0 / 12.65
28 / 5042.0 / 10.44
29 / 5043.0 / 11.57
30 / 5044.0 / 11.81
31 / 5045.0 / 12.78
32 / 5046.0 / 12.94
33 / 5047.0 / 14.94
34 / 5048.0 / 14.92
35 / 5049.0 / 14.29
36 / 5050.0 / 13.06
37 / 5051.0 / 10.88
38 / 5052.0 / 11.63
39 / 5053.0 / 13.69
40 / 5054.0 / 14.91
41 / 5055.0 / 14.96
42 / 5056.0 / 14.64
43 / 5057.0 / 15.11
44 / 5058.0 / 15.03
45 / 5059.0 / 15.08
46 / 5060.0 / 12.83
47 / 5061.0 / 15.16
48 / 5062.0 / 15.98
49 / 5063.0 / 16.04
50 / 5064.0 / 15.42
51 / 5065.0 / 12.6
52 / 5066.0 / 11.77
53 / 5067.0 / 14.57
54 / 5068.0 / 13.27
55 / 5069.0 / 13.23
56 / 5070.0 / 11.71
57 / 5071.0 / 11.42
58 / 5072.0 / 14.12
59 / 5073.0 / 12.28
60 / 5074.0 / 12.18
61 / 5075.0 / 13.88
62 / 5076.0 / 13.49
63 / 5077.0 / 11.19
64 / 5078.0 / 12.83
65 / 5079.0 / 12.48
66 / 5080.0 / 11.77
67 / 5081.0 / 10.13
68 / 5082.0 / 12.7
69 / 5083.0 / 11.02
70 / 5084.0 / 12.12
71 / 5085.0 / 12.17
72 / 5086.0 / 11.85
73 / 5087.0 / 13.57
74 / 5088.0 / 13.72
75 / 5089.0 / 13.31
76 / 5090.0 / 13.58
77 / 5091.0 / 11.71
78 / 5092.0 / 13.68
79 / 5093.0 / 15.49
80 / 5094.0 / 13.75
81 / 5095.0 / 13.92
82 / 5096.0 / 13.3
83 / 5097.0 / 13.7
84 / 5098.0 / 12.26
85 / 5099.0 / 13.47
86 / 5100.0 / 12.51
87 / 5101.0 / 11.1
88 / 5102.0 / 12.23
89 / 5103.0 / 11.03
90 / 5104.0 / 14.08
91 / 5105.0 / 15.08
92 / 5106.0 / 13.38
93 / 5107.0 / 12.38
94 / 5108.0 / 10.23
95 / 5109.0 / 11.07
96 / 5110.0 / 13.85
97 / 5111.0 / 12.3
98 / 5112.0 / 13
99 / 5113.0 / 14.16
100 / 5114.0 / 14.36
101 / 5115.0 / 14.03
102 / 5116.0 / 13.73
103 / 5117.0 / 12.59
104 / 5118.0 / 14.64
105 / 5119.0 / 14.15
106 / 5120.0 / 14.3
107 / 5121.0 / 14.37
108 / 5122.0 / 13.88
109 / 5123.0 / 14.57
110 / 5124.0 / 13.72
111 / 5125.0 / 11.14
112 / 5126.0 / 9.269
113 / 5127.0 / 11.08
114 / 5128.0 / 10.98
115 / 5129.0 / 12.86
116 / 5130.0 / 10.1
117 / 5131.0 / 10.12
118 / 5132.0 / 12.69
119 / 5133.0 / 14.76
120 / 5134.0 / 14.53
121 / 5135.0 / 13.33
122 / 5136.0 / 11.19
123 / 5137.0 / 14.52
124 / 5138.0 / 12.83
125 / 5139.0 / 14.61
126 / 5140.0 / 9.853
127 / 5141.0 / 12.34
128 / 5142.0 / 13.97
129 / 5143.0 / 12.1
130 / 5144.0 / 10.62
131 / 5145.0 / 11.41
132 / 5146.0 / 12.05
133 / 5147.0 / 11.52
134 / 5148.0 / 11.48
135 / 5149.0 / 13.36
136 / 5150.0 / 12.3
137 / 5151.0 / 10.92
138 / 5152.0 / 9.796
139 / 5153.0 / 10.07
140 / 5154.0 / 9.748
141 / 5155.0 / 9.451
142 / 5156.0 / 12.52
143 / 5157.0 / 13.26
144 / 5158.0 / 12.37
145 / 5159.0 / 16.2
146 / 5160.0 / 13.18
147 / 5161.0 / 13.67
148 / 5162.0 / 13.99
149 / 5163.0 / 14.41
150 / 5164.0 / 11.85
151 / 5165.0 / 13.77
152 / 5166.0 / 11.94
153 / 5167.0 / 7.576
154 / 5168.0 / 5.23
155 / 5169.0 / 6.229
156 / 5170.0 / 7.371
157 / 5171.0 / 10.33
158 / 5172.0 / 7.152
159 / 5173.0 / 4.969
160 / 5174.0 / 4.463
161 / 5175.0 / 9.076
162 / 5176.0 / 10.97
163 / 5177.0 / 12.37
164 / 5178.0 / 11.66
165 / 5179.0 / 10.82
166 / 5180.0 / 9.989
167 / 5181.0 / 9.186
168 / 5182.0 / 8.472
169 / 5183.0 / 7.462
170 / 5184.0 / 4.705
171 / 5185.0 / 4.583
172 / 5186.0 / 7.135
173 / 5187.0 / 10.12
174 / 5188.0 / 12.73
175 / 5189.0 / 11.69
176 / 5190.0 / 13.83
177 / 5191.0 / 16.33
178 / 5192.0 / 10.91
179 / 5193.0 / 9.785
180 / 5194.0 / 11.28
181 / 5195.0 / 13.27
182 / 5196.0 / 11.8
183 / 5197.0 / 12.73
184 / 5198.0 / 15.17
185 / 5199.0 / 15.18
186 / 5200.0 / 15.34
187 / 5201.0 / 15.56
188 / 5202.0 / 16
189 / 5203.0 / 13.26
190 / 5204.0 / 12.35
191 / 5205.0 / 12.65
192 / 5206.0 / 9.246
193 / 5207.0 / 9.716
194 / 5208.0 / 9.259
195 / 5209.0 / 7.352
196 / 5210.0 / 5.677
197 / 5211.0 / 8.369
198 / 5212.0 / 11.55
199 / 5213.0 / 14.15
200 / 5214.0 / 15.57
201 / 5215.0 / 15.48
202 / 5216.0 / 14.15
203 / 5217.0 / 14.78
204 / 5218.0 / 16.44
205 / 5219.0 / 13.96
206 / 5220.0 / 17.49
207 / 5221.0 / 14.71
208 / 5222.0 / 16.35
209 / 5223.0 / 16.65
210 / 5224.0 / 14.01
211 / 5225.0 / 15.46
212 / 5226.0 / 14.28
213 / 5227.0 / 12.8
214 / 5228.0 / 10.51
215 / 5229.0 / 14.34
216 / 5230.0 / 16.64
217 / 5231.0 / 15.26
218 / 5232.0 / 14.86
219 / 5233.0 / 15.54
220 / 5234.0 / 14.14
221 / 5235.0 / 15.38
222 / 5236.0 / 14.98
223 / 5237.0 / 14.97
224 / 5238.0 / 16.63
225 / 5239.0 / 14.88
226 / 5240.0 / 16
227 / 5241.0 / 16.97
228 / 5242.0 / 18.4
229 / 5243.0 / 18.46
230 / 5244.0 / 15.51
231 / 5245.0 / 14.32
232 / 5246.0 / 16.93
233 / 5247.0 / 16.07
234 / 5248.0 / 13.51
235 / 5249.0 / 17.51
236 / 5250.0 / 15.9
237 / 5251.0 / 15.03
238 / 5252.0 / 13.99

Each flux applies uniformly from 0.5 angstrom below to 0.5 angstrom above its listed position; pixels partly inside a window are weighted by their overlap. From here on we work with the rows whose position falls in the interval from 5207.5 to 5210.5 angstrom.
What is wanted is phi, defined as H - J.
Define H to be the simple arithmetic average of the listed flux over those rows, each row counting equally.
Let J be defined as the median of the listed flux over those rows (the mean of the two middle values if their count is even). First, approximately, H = 7.4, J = 7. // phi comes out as 0.1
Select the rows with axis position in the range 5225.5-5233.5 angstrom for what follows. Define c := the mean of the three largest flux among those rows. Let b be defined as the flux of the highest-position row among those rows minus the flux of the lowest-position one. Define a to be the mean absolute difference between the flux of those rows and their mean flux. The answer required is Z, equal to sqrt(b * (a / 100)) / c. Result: 0.0081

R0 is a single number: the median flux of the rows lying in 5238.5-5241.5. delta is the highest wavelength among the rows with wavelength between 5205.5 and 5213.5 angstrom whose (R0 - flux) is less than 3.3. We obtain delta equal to 5213.0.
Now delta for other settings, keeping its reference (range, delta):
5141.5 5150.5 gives 5149.0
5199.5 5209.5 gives 5203.0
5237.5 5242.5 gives 5242.0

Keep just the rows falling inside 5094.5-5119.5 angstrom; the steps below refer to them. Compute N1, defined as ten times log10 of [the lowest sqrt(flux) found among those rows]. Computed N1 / 5.0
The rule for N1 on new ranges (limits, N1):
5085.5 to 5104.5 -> 5.2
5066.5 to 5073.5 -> 5.3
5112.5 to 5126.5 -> 4.8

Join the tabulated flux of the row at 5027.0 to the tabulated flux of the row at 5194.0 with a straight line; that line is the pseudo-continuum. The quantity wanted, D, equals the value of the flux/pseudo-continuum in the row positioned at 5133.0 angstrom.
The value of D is 1.18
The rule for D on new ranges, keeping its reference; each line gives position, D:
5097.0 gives 1.04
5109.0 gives 0.86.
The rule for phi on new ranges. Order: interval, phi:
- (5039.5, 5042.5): -0.1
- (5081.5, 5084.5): -0.2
